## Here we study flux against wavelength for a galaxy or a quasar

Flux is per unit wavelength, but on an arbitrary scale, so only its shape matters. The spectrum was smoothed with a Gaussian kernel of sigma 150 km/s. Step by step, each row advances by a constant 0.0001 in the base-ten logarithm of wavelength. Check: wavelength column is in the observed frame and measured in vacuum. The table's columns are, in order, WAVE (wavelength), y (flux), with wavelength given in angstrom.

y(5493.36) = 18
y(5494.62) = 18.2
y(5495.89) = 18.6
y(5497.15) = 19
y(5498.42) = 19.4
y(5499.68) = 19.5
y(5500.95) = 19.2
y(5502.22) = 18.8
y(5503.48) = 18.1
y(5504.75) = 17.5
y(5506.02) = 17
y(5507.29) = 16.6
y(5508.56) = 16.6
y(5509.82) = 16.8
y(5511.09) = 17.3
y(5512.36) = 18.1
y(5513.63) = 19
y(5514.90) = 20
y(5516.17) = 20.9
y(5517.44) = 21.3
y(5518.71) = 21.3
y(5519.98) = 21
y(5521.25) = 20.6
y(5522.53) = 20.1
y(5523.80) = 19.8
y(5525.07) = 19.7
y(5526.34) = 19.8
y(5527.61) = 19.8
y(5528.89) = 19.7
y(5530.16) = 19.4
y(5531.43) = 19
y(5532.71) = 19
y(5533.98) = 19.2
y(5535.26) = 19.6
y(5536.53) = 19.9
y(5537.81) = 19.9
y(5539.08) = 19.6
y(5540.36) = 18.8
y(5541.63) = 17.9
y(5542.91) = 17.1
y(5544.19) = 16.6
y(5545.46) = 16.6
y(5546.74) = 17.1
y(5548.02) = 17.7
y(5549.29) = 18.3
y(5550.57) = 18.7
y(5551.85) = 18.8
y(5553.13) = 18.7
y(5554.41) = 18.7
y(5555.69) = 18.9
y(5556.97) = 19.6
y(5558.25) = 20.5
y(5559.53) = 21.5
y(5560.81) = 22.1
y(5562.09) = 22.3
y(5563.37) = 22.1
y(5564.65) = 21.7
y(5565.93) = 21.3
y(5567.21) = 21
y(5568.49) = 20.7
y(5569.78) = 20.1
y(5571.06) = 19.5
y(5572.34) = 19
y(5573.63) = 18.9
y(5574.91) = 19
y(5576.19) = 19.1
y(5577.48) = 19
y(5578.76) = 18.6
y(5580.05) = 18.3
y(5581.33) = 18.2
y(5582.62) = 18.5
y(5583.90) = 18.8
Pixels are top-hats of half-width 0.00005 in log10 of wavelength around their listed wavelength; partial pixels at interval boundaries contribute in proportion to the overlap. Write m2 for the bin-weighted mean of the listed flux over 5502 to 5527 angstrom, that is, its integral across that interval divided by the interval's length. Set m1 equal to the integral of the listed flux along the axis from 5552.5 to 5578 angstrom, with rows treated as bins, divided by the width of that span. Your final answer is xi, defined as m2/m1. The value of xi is 0.94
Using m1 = 20.2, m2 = 19.0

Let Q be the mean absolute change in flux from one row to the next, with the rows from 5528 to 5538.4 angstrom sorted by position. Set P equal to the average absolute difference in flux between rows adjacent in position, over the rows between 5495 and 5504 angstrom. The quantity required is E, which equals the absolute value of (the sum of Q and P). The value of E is 0.61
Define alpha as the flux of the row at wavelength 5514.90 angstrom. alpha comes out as 20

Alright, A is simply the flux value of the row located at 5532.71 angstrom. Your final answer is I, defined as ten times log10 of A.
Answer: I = 12.8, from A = 19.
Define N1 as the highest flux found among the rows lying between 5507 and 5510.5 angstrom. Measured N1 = 16.8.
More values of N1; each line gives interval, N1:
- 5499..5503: 19.5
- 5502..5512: 18.8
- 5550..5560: 21.5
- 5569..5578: 20.1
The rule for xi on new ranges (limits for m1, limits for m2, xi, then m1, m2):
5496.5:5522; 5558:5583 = 1.06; 18.9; 20.1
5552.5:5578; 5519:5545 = 0.96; 20.2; 19.3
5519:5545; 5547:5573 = 1.04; 19.3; 20.0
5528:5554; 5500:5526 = 1.02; 18.6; 19.0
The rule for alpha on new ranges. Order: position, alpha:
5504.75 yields 17.5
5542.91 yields 17.1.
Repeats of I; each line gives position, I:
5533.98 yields 12.8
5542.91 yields 12.3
